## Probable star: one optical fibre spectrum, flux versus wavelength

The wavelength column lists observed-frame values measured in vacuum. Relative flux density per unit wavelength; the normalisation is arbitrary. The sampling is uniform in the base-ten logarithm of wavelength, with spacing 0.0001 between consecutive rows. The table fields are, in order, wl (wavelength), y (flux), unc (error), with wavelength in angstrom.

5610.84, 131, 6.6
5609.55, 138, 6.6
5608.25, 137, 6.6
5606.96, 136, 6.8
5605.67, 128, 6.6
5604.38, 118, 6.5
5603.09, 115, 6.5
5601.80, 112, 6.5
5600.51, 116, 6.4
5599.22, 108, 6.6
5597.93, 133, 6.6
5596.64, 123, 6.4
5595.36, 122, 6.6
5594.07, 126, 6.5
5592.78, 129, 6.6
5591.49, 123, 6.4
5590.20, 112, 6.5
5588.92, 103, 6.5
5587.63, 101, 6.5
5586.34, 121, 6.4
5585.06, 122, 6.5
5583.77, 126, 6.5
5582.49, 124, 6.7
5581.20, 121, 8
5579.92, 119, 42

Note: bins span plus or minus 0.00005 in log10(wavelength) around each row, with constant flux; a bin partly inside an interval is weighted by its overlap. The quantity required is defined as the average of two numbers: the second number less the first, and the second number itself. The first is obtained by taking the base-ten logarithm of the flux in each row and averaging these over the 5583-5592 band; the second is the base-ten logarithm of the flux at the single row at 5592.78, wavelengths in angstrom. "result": 1.08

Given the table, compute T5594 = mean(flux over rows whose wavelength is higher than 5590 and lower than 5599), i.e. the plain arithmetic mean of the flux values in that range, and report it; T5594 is 124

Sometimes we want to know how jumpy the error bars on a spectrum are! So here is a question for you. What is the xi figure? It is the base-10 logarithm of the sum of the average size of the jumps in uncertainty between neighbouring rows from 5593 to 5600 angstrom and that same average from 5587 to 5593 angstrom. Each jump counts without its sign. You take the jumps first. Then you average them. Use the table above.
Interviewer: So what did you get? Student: -0.70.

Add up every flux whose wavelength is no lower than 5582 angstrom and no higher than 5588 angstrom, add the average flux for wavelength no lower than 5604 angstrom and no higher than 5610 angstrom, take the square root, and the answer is 26.9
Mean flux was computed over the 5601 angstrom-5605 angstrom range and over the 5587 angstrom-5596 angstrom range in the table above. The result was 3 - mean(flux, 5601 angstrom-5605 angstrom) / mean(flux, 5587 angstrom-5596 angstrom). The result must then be 2.01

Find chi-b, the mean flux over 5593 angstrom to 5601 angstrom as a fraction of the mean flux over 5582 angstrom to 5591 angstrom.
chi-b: 1.05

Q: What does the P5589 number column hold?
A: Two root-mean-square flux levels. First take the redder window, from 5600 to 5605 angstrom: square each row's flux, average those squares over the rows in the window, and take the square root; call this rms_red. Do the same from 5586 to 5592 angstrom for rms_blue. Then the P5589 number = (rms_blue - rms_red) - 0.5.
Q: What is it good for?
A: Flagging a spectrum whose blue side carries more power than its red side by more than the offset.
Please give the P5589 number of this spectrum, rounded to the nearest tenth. -3.4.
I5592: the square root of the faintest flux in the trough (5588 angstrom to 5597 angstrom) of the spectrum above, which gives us 10.1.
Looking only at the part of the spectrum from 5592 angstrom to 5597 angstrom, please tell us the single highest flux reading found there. 129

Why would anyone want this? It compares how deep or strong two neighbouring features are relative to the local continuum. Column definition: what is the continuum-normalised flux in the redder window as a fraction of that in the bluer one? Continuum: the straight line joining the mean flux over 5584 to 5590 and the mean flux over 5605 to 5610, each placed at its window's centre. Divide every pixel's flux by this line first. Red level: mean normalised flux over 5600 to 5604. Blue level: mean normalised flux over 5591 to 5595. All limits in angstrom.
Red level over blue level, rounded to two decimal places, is 0.84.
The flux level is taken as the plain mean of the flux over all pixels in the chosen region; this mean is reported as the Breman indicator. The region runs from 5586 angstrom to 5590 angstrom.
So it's 108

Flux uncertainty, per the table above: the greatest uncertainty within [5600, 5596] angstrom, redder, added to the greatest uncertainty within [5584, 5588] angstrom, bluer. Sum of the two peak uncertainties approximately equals 13.1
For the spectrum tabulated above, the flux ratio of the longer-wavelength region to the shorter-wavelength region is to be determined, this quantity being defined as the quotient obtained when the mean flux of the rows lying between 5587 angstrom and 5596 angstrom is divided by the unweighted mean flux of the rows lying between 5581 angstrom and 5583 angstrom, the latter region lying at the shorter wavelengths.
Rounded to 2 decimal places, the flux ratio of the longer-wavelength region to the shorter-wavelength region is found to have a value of 0.95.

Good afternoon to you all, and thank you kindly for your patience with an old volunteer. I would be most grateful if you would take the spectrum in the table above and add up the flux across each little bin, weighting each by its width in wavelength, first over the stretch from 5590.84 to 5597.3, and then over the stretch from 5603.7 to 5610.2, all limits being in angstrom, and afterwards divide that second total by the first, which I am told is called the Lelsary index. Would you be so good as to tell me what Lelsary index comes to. 1.06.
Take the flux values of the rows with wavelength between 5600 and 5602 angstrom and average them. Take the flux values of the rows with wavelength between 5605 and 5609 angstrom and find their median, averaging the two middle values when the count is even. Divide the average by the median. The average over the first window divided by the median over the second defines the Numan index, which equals 0.84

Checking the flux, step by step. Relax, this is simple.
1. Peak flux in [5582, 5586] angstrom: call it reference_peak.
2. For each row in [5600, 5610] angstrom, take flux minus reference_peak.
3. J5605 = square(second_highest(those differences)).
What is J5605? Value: 121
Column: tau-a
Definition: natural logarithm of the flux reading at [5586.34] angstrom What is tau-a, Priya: 4.80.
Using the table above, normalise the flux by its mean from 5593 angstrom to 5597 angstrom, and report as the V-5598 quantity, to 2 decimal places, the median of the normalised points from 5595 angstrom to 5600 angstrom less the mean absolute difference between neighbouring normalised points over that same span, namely 0.89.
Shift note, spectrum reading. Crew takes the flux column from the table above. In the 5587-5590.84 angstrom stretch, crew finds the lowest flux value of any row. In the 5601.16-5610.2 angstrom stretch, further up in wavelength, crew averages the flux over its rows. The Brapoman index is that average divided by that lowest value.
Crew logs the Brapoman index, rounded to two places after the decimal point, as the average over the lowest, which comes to 1.25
